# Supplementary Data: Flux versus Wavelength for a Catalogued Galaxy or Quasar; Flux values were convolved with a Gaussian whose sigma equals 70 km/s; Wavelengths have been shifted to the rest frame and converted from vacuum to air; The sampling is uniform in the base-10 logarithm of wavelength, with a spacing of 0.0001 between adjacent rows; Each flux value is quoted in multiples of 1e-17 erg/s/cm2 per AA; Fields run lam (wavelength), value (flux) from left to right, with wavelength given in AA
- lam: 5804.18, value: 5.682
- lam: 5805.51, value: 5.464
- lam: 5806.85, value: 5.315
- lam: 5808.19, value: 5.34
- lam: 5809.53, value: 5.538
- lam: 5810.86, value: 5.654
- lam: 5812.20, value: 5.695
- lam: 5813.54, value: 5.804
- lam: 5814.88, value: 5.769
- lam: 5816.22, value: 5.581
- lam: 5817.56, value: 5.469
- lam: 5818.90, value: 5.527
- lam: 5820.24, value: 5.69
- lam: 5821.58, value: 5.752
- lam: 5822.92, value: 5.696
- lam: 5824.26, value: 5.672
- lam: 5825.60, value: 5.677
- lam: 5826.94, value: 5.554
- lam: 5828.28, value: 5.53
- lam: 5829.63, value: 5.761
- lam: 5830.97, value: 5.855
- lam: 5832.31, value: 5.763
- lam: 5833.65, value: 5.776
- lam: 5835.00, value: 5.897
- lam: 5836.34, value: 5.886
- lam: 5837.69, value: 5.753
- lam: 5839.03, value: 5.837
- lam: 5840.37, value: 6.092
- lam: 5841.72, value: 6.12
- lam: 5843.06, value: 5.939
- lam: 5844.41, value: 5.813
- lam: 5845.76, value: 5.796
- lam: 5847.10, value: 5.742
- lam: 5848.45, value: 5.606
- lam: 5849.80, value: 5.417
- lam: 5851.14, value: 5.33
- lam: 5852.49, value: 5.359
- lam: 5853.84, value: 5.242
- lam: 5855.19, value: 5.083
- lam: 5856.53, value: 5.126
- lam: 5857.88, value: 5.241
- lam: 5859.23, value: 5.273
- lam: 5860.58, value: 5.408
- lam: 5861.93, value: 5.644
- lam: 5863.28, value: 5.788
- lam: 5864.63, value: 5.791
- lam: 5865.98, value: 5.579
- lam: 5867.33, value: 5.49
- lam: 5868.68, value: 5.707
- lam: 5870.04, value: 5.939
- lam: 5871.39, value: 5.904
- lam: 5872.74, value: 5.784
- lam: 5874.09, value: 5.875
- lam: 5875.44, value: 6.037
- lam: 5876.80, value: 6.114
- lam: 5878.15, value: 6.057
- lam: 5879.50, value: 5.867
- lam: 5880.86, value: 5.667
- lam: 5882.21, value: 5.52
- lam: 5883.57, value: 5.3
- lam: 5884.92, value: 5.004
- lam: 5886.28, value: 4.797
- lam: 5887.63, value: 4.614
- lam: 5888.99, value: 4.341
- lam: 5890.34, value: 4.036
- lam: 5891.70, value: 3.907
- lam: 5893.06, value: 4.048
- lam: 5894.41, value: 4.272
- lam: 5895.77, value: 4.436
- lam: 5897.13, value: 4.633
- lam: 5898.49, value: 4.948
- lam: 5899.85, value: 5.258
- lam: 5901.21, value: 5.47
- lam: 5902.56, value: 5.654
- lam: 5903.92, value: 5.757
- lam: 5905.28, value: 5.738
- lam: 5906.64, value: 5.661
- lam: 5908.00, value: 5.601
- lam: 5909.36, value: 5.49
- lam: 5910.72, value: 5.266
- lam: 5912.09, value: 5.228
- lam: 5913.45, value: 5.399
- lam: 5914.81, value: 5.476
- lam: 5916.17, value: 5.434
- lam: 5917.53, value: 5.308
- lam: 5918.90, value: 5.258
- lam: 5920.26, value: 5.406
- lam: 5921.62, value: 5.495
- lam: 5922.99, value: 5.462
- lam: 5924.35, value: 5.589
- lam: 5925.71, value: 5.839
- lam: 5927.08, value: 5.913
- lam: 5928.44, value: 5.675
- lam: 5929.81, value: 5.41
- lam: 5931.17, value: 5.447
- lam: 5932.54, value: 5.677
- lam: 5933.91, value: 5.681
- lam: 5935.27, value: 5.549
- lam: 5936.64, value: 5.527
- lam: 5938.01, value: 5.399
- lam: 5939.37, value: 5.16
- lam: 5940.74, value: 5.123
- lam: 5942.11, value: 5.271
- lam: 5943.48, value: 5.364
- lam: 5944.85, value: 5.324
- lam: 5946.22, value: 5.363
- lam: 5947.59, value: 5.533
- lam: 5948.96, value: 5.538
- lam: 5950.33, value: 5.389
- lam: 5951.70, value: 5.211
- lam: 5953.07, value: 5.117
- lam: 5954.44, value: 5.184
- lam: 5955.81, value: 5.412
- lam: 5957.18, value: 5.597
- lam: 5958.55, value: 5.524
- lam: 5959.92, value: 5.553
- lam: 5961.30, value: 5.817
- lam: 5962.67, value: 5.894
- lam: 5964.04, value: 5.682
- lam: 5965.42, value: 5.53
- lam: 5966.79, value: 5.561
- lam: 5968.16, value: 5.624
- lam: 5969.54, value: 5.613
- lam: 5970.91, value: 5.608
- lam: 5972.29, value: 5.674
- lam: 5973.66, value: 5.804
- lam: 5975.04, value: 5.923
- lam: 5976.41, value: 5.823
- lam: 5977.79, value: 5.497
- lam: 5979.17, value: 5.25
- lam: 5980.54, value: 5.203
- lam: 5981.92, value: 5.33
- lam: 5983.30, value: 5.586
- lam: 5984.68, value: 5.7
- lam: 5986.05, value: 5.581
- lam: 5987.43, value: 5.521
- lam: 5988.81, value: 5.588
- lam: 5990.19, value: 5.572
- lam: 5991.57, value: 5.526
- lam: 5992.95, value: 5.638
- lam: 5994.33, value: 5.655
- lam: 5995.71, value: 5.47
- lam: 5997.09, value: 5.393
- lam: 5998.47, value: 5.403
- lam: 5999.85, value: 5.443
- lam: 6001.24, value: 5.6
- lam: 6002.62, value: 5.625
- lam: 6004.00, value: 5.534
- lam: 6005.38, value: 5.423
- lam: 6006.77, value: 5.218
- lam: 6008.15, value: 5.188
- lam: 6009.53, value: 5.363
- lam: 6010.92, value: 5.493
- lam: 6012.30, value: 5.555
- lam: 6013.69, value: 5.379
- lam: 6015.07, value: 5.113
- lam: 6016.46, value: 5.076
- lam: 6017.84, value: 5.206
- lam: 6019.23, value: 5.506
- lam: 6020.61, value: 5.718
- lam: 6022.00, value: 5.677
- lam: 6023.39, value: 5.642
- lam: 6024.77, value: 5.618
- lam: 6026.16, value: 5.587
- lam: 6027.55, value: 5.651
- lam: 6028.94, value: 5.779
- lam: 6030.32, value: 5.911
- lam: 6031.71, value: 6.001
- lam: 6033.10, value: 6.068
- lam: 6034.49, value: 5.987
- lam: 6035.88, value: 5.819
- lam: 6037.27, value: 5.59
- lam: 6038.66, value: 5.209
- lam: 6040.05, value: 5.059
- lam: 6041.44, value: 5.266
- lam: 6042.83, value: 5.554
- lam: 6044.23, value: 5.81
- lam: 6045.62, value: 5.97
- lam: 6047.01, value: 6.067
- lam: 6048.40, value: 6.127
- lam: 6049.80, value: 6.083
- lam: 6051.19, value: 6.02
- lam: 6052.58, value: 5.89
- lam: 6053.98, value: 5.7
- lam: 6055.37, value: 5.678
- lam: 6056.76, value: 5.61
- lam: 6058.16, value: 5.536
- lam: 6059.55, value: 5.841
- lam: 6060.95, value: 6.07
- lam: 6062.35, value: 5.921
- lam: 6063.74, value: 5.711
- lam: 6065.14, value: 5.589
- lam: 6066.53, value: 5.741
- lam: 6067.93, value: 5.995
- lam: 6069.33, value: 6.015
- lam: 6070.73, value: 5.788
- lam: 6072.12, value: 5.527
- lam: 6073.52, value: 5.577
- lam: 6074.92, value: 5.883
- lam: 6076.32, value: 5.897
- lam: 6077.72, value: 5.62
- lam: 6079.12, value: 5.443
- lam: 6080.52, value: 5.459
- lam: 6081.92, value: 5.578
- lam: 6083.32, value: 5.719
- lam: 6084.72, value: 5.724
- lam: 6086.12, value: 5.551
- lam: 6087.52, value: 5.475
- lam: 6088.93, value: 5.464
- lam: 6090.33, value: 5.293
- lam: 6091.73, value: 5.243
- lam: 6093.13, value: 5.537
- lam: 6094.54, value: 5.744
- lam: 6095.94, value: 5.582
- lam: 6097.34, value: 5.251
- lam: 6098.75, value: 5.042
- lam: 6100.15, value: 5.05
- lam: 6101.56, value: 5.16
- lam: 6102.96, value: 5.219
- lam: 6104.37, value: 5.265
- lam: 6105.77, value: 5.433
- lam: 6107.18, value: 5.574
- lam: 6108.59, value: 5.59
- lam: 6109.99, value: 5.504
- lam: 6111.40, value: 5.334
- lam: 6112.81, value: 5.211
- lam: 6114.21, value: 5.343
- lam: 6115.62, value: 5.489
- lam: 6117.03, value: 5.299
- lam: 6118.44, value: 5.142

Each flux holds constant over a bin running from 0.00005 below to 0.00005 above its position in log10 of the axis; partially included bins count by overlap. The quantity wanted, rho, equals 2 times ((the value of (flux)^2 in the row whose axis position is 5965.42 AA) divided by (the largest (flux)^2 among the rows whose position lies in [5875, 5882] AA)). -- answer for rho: 1.64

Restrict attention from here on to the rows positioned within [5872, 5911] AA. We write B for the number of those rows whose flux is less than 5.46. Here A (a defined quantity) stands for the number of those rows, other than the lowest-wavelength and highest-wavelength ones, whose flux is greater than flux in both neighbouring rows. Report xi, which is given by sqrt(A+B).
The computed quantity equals 4.0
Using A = 2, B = 14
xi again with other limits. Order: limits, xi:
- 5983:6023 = 4.1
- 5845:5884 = 3.7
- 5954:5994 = 3.3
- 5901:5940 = 4.0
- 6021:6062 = 2.2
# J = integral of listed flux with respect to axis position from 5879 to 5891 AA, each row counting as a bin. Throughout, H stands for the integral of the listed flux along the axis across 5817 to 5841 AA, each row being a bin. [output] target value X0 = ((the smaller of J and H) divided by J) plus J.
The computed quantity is 61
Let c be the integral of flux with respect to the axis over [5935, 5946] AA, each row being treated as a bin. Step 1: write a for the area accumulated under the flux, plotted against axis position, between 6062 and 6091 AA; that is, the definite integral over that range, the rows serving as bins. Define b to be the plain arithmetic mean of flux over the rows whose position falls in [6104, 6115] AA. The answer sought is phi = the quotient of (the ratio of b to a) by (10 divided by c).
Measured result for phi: 0.2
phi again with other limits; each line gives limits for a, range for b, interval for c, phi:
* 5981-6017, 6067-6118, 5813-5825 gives 0.2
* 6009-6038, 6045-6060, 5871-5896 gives 0.5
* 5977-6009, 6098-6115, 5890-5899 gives 0.1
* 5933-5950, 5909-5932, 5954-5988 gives 1.1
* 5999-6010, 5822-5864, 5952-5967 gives 0.8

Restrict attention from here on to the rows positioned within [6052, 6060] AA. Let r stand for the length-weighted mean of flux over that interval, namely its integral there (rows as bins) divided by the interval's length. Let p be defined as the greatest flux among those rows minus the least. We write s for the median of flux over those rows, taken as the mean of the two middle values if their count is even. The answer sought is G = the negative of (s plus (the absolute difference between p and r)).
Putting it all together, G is -11.0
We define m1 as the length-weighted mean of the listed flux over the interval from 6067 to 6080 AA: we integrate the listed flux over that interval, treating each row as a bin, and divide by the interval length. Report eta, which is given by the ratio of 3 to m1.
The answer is 0.522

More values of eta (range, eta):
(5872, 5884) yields 0.516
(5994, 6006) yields 0.545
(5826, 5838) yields 0.522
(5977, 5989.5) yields 0.548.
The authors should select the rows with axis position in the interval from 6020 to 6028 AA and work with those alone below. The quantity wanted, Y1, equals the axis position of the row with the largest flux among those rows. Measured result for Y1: 6020.61 AA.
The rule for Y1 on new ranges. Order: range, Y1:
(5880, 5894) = 5880.86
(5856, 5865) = 5864.63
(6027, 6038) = 6033.10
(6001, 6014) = 6002.62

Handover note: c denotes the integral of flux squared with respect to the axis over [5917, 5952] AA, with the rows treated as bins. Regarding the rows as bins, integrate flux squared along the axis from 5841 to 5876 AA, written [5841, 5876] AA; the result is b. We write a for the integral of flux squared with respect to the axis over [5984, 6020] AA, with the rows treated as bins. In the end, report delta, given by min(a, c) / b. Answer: 0.94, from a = 1072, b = 1107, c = 1045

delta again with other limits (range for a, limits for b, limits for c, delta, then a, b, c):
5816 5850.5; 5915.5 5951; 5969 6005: 1.05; 1138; 1062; 1113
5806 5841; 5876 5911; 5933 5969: 1.15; 1133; 938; 1075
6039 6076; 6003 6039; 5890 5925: 0.85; 1233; 1114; 947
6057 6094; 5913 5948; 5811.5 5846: 1.09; 1187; 1046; 1144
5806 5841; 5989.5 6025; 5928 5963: 0.98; 1133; 1060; 1039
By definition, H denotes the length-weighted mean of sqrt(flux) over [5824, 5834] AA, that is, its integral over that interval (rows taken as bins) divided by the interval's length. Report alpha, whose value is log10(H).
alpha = 0.378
